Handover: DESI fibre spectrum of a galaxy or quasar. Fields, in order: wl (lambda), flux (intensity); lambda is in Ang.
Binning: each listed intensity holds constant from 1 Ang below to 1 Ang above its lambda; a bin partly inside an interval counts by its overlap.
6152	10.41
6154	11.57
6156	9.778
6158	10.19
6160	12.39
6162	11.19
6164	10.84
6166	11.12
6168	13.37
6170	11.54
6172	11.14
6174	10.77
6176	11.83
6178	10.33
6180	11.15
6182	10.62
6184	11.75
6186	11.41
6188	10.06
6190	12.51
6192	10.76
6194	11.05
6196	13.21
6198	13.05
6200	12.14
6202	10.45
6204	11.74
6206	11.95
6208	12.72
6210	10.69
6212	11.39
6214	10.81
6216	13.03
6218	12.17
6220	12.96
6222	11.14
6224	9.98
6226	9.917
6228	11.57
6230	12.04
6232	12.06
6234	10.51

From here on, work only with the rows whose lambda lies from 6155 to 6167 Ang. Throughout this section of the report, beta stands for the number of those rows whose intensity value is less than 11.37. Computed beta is 5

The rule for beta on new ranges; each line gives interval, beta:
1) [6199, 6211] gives 2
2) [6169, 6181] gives 4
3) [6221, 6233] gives 3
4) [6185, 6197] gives 3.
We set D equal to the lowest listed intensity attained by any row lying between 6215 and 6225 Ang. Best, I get 9.98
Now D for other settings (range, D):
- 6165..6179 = 10.33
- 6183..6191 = 10.06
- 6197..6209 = 10.45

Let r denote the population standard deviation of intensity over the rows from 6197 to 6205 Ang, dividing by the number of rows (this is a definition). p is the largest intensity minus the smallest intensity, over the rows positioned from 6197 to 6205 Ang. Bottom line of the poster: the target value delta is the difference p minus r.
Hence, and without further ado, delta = 1.67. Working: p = 2.60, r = 0.93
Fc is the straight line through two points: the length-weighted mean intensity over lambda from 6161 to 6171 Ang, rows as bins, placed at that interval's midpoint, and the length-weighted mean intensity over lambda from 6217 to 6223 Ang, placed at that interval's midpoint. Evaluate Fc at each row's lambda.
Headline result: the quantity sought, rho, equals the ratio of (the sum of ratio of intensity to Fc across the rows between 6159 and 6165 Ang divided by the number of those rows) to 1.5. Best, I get 0.661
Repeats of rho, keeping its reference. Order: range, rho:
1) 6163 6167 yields 0.631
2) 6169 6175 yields 0.637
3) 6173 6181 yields 0.627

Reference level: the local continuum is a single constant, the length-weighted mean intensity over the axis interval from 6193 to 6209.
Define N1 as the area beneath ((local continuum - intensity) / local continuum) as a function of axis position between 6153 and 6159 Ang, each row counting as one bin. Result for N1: 0.76 Ang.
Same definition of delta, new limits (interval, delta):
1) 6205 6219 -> 1.50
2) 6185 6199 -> 2.03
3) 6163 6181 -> 2.22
